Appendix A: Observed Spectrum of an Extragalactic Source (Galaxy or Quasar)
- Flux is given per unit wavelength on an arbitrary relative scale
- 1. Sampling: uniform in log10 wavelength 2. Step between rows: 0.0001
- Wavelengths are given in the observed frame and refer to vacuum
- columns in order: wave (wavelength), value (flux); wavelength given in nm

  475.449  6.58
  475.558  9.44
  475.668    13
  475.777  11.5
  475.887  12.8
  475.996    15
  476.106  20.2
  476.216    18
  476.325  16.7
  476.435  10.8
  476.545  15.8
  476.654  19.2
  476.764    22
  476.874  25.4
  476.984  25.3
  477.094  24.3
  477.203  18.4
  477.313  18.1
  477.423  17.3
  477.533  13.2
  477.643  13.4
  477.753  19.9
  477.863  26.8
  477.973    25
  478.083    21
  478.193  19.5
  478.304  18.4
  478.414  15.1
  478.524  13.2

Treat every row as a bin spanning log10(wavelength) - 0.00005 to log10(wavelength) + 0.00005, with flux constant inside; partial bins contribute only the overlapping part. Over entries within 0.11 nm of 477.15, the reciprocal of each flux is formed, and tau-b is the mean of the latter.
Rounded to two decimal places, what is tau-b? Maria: 0.05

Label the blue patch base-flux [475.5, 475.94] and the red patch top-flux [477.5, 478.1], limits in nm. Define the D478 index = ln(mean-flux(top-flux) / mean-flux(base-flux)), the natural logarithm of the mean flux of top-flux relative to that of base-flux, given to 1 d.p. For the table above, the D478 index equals 0.5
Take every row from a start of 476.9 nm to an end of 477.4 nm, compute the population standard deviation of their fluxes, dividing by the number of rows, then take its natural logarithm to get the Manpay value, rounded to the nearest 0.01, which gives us 1.19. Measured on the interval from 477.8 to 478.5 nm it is 1.37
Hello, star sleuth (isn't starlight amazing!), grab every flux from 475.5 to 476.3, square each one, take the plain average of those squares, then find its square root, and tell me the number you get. 14.7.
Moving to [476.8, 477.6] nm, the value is 20.8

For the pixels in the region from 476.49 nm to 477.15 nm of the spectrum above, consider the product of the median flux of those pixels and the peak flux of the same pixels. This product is 588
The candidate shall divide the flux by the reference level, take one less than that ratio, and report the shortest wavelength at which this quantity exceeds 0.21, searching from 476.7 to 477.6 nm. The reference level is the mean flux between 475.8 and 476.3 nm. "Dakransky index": 476.764 nm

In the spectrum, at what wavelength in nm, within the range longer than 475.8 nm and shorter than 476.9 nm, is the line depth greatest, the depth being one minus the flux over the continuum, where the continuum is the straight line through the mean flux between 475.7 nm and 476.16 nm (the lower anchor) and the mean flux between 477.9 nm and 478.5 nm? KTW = 476.435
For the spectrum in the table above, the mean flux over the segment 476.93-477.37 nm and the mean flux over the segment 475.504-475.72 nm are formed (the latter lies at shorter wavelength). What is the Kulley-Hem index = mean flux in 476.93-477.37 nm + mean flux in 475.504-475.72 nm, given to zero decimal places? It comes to 33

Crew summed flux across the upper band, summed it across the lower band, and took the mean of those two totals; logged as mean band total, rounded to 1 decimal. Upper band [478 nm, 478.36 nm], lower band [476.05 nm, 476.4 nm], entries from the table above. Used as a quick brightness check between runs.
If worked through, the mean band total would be 56.9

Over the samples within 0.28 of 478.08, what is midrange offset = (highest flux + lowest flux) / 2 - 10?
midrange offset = 13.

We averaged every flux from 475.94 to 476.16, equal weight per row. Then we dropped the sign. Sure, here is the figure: 17.6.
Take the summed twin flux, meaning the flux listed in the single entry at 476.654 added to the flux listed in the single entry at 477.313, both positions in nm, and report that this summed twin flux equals 37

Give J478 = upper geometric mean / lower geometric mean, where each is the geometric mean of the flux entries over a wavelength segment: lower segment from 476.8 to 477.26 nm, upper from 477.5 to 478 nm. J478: 0.81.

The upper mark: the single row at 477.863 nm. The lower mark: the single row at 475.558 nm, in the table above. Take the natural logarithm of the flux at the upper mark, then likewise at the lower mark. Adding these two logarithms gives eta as 5.5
